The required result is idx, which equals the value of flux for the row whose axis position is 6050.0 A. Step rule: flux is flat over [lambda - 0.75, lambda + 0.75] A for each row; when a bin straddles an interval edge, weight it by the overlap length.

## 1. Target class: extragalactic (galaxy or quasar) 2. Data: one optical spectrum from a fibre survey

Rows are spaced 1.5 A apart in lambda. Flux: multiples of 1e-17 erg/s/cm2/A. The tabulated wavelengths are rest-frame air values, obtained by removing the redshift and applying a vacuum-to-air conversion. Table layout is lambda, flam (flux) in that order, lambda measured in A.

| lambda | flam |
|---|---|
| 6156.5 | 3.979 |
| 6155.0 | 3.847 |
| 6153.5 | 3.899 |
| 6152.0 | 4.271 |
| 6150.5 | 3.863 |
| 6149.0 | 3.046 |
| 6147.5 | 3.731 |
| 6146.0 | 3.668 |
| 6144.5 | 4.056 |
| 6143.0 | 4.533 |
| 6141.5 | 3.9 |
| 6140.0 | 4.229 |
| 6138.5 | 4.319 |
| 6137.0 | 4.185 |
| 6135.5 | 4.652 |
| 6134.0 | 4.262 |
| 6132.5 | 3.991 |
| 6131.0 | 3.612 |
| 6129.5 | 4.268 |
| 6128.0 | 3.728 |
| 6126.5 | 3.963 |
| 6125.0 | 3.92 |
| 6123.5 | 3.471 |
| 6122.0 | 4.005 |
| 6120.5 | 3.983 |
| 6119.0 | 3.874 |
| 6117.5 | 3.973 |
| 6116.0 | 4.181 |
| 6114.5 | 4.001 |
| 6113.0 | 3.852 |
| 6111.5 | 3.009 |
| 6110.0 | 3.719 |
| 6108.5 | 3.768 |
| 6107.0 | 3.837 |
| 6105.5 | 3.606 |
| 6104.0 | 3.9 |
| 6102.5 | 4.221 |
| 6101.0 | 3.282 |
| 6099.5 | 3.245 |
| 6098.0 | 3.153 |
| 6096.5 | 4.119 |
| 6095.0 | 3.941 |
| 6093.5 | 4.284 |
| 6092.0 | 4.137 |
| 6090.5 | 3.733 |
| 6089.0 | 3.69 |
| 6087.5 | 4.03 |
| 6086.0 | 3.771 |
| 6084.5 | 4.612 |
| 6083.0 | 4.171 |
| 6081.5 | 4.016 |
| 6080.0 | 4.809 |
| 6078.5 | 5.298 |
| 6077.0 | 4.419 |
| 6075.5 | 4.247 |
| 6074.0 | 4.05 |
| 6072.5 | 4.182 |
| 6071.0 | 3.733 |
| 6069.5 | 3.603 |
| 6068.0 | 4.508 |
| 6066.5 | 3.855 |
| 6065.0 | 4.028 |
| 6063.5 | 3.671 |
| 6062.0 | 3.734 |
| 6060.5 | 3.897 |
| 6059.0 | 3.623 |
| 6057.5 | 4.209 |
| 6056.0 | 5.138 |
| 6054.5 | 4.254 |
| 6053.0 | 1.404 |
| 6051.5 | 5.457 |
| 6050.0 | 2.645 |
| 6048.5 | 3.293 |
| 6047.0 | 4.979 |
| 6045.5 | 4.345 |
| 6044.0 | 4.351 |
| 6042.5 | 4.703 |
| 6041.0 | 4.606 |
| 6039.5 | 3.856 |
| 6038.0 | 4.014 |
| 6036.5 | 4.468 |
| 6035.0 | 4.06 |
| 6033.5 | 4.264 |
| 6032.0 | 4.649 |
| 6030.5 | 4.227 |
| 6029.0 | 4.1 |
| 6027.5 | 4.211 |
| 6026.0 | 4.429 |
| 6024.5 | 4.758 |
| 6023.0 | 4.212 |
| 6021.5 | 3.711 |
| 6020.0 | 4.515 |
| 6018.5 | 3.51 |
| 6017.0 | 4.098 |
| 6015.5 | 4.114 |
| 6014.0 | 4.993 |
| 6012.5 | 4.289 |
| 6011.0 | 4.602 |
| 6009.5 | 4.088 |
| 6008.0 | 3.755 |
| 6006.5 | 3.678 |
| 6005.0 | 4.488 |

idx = 2.645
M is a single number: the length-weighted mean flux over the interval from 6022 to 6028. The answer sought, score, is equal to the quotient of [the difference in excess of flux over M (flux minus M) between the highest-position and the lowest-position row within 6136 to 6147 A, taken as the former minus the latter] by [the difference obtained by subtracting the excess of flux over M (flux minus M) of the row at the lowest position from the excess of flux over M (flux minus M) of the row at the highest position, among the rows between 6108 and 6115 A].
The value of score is -2.2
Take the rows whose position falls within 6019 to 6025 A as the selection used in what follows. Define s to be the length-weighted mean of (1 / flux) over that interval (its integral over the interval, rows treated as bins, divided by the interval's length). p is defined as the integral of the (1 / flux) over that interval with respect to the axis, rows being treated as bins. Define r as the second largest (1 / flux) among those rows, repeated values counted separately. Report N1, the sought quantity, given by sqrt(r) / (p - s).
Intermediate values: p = 1.4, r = 0.237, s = 0.238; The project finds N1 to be 0.41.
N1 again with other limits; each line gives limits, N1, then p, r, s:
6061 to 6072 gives 0.20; 2.8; 0.272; 0.259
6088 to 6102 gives 0.16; 3.8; 0.308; 0.270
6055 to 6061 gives 0.42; 1.4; 0.257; 0.240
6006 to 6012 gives 0.42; 1.5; 0.266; 0.248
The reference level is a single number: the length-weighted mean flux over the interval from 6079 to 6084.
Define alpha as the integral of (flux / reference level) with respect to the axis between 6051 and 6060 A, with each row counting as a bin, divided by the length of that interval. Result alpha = 0.904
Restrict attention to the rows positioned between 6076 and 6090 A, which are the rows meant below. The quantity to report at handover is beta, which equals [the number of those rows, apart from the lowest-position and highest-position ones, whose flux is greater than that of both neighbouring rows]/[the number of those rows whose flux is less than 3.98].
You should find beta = 1.5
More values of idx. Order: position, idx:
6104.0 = 3.9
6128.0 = 3.728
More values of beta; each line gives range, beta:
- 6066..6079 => 0.7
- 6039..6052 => 0.7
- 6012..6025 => 1.0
